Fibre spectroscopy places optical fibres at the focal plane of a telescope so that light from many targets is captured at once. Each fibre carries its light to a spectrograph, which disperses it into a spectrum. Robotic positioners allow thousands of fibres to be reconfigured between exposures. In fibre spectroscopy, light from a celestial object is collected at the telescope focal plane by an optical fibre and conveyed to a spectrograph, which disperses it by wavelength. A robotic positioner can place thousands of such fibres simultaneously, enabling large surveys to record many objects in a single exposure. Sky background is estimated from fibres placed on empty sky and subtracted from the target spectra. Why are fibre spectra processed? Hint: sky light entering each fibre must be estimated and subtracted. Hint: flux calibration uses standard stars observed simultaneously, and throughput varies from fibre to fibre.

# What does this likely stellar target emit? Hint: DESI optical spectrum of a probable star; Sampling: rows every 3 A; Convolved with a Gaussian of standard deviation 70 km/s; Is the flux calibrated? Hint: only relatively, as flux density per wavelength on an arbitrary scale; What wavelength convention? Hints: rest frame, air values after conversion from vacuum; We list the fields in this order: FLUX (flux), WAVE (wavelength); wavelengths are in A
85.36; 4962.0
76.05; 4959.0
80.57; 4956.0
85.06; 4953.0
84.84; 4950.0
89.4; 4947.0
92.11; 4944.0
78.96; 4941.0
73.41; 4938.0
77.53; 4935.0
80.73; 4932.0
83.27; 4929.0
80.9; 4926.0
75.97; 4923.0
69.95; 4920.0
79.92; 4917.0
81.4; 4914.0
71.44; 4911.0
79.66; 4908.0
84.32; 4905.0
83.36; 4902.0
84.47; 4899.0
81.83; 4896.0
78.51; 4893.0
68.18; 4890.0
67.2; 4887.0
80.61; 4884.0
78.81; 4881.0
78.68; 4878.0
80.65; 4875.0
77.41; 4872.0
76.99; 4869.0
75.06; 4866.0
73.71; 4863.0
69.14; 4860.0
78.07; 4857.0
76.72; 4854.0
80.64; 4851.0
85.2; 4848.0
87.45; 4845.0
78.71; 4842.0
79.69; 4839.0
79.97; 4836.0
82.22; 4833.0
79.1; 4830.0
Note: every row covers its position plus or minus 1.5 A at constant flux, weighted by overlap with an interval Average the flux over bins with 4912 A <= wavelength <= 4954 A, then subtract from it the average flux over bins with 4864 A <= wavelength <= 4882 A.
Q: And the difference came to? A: 3.0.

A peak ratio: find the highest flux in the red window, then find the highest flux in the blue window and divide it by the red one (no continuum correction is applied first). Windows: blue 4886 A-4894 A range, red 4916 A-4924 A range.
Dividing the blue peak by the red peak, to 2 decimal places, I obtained 0.98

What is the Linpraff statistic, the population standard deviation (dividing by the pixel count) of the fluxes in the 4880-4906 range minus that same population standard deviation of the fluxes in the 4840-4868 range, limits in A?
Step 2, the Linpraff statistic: 0.85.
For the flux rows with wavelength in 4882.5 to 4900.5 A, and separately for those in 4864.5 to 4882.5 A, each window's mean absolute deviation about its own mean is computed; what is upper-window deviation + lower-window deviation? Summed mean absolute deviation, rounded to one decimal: 7.5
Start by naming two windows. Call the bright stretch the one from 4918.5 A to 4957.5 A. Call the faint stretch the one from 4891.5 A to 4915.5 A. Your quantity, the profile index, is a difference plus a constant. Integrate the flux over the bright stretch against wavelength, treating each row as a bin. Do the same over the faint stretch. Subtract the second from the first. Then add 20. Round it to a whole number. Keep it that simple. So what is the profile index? 1243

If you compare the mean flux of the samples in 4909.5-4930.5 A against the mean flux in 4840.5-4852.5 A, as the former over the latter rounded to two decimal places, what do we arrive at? 0.93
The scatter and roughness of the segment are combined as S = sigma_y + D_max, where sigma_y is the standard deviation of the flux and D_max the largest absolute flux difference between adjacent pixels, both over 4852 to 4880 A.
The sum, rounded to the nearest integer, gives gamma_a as 12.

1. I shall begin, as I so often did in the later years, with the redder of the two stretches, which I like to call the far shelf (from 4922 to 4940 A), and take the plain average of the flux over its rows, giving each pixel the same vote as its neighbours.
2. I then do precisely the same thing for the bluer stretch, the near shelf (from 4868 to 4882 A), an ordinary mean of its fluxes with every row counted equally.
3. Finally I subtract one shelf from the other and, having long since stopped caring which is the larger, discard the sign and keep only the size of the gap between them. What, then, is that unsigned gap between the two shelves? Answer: 0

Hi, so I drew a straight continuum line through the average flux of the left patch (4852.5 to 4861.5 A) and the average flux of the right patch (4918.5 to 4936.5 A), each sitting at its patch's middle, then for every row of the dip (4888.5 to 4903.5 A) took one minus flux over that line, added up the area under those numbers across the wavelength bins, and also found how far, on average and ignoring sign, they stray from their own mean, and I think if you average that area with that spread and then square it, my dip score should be 0.056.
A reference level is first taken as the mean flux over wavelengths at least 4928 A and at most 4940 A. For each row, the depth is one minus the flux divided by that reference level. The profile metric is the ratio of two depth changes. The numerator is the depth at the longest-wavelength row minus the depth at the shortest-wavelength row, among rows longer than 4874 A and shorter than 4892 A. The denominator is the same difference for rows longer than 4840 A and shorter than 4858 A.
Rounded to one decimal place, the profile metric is 19.5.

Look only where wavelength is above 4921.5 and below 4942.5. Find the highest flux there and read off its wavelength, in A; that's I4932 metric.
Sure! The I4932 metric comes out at 4929.0 A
